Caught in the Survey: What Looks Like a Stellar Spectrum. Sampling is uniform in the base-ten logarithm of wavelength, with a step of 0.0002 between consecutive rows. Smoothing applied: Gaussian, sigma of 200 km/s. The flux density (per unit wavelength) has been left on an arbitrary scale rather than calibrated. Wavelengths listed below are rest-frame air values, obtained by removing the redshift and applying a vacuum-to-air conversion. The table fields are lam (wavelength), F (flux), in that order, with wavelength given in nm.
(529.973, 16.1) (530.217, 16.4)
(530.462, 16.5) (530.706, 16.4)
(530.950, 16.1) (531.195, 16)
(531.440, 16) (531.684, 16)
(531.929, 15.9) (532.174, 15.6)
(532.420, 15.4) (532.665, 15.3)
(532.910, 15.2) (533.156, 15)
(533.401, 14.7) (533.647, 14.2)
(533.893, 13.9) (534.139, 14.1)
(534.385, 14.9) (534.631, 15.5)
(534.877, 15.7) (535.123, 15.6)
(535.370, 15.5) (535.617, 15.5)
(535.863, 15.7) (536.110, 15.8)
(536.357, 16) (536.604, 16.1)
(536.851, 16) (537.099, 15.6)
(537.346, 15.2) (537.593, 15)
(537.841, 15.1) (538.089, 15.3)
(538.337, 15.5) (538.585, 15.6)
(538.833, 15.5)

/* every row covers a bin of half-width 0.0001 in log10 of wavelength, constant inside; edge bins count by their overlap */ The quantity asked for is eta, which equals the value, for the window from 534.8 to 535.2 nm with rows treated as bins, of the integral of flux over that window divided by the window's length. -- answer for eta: 15.7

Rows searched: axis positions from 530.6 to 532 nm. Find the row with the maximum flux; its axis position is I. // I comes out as 530.706 nm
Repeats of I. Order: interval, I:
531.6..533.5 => 531.684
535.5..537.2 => 536.604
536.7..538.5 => 536.851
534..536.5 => 536.357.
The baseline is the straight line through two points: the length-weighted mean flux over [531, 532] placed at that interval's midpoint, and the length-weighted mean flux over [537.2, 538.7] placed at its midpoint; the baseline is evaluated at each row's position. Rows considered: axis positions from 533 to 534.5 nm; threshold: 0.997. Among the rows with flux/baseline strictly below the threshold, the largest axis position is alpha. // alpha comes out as 534.385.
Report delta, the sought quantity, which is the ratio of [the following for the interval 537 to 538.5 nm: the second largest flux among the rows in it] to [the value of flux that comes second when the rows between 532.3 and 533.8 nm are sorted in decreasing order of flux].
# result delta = 1.01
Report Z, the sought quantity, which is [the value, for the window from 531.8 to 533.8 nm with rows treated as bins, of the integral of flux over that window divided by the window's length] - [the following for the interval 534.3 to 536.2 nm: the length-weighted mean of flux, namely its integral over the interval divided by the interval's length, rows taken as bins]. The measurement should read -0.4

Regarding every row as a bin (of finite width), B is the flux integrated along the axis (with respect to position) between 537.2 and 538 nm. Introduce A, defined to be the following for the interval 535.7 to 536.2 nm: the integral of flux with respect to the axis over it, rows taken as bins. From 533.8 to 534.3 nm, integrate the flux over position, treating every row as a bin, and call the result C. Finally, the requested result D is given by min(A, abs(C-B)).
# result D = 5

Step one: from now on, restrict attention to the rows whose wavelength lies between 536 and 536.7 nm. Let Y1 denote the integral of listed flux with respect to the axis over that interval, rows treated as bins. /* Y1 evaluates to 11.2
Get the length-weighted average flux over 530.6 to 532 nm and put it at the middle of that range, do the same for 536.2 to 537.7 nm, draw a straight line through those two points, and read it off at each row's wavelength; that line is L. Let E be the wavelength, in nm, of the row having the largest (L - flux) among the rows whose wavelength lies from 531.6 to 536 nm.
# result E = 533.893 nm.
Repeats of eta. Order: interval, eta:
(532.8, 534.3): 14.5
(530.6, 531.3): 16.2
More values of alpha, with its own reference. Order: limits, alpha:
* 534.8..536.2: 535.370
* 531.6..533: 532.910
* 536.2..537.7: 537.593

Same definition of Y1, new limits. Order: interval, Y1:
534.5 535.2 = 10.9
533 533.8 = 11.7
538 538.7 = 10.8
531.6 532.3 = 11.1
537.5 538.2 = 10.6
